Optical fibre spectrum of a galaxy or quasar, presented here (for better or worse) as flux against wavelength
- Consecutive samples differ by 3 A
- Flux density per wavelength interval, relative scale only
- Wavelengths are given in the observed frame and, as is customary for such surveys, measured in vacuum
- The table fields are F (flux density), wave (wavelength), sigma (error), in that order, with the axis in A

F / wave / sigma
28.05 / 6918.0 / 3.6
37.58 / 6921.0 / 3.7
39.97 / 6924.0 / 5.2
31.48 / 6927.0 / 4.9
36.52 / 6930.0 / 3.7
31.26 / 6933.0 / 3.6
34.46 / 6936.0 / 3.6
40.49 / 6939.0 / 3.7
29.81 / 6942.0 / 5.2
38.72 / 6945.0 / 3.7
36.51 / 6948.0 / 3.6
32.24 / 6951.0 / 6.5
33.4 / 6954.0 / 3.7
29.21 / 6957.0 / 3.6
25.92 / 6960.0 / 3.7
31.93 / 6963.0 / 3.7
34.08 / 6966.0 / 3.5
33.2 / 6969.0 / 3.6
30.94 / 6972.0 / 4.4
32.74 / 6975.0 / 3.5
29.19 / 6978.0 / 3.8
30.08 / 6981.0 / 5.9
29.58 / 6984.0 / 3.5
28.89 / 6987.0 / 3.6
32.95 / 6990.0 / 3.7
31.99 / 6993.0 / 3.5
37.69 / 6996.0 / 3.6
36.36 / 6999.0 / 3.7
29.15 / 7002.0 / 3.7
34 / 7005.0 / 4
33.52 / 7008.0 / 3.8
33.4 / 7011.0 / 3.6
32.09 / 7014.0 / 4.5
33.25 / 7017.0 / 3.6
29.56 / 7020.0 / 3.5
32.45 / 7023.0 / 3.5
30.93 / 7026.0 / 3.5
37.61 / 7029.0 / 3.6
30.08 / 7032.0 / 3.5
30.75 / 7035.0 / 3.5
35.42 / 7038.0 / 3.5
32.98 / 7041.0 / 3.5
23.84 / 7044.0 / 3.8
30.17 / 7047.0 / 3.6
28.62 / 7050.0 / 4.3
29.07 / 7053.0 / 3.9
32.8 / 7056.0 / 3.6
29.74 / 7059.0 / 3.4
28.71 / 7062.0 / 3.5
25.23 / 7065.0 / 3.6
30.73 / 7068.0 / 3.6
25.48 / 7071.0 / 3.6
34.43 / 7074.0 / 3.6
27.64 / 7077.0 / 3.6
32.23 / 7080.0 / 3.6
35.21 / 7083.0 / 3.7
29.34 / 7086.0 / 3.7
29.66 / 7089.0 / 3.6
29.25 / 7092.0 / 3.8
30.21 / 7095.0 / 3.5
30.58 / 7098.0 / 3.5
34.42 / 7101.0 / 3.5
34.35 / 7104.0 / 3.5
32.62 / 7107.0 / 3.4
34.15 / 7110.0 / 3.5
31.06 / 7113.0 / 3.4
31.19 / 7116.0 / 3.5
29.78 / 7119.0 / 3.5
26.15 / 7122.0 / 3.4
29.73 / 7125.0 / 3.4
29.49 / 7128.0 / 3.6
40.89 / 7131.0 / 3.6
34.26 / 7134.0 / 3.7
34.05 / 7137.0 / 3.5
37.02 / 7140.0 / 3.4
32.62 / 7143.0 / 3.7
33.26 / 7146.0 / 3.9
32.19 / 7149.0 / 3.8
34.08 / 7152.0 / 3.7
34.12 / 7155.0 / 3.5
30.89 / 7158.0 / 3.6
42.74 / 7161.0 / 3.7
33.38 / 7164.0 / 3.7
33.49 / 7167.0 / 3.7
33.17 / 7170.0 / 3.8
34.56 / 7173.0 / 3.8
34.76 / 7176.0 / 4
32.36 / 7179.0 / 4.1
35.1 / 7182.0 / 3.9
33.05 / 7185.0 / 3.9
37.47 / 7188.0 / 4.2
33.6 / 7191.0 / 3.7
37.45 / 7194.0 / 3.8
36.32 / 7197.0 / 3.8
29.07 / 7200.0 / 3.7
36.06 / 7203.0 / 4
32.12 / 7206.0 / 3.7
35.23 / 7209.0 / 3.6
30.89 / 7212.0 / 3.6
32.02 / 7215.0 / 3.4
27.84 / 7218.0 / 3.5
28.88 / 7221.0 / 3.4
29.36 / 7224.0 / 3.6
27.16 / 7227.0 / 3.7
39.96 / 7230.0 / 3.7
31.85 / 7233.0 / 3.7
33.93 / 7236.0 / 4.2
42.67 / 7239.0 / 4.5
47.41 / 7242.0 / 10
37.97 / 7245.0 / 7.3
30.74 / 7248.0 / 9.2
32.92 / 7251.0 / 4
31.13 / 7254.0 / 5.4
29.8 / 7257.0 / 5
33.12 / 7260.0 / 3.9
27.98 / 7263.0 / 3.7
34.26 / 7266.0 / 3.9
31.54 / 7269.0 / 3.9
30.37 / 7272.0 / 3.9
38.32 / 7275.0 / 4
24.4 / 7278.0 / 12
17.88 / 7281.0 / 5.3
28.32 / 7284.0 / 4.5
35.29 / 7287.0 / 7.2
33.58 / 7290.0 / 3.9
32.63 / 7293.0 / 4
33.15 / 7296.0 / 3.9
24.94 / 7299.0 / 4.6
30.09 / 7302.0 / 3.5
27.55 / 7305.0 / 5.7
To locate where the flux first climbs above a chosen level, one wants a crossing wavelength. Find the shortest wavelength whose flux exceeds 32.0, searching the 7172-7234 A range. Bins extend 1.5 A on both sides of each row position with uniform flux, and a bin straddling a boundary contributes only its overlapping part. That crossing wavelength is 7173.0 A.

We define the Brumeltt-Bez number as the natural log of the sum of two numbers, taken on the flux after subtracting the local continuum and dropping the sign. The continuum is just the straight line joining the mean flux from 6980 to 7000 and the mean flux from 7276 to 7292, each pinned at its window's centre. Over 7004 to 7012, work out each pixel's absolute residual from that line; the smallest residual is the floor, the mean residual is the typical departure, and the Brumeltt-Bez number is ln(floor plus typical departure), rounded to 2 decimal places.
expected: 0.97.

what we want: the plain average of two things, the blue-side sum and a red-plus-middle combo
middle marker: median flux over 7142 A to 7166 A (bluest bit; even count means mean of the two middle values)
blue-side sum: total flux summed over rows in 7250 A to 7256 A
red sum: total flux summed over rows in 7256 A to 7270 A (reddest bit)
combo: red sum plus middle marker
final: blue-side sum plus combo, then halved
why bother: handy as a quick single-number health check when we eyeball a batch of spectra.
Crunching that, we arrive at 127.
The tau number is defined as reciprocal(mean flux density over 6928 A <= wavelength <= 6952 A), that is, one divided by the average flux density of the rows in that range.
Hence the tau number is 0.0286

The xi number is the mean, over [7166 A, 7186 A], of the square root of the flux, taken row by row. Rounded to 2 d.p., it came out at 5.81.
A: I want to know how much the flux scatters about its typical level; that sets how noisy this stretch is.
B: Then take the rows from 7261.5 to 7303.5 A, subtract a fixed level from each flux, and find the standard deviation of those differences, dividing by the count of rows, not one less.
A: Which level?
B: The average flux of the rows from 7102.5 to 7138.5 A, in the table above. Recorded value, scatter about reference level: 5.1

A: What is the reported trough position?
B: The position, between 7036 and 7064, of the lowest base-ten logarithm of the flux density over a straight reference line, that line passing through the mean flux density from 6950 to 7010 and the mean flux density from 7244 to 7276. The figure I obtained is 7044.0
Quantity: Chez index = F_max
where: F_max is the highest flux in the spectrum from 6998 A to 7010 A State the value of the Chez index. 36.36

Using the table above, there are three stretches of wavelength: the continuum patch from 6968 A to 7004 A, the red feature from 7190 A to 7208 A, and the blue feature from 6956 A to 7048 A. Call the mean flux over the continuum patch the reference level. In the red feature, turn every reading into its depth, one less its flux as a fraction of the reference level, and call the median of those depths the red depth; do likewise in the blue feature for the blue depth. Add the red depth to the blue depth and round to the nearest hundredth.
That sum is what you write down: -0.09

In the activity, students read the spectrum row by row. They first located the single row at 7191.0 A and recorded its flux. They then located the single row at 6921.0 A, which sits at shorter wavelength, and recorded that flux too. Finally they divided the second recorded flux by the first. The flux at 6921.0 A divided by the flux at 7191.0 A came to 1.1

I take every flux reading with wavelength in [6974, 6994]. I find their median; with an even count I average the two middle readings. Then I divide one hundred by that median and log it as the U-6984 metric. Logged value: 3.32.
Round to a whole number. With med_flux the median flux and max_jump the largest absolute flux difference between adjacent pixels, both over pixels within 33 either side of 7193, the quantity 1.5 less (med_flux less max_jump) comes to -23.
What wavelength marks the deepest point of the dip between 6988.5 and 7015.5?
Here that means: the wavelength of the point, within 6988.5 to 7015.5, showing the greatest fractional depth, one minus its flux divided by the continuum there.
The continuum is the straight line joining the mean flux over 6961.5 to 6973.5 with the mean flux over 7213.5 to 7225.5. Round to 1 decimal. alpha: 7002.0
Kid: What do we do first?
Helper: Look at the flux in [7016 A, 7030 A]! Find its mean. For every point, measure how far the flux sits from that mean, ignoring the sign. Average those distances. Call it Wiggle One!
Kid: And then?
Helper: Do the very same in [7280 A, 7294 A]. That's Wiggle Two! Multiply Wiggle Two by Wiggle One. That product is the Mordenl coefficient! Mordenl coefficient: 11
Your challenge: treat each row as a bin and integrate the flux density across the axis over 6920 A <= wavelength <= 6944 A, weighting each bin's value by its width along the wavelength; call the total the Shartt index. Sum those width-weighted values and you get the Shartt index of 845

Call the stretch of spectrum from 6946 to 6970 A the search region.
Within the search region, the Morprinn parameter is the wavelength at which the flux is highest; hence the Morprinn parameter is 6948.0 A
